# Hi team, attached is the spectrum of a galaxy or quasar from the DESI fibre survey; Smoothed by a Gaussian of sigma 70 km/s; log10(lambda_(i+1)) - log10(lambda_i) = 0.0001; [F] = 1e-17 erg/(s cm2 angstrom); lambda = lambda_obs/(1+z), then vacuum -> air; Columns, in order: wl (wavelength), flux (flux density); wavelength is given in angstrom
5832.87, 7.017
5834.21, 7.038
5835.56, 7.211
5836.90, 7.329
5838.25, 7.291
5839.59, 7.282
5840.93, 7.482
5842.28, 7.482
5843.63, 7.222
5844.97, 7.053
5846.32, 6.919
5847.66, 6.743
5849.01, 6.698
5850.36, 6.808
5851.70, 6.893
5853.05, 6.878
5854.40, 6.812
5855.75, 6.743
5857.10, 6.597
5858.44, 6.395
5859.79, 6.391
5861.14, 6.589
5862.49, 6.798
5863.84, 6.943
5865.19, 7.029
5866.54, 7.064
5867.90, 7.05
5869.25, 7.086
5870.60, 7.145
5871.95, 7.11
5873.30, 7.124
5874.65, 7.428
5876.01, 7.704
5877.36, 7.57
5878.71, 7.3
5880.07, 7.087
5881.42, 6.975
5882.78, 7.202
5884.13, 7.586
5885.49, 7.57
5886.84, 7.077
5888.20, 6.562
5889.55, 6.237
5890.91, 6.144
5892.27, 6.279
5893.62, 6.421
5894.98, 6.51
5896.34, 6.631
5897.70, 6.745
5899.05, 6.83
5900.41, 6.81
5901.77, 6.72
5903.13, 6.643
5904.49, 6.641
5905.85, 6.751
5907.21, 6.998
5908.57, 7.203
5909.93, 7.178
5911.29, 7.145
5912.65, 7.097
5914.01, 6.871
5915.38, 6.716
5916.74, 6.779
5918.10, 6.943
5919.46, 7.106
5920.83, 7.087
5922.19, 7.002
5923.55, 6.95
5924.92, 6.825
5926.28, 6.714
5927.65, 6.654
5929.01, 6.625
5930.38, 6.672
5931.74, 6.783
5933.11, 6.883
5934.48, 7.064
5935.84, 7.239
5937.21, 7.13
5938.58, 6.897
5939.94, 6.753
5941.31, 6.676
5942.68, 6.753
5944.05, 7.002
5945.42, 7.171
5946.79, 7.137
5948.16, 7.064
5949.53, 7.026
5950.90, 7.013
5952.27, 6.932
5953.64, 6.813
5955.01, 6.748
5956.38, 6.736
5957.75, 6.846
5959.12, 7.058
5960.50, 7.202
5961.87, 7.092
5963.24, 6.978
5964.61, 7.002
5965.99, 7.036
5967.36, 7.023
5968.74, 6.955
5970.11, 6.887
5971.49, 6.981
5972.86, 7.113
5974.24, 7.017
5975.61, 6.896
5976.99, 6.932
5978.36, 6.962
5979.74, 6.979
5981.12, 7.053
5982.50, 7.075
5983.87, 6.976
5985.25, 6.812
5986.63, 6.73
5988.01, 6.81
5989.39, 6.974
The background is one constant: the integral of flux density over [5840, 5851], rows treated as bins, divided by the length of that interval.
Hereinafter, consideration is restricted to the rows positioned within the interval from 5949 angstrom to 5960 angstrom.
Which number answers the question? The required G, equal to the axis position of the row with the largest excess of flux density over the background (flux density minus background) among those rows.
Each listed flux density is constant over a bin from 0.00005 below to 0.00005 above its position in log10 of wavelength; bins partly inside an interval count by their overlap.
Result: 5959.12 angstrom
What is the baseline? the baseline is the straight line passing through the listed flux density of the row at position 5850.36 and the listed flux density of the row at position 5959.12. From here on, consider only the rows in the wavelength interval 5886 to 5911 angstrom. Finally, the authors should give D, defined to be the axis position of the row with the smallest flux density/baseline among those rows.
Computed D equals 5890.91 angstrom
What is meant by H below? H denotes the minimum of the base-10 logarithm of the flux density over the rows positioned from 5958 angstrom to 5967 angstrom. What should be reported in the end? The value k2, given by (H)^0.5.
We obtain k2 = 0.919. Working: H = 0.844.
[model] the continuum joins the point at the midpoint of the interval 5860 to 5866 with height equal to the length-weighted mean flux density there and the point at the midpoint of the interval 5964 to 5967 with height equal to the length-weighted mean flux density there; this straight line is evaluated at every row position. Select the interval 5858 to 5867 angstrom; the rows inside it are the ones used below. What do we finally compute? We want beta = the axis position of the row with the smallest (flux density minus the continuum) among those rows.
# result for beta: 5859.79 angstrom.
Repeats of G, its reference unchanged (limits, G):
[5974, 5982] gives 5981.12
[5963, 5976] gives 5972.86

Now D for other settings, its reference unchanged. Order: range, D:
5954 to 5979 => 5956.38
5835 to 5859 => 5858.44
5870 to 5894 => 5890.91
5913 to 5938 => 5929.01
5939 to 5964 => 5941.31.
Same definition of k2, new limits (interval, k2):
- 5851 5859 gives 0.898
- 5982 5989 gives 0.910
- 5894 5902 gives 0.902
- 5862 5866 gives 0.912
